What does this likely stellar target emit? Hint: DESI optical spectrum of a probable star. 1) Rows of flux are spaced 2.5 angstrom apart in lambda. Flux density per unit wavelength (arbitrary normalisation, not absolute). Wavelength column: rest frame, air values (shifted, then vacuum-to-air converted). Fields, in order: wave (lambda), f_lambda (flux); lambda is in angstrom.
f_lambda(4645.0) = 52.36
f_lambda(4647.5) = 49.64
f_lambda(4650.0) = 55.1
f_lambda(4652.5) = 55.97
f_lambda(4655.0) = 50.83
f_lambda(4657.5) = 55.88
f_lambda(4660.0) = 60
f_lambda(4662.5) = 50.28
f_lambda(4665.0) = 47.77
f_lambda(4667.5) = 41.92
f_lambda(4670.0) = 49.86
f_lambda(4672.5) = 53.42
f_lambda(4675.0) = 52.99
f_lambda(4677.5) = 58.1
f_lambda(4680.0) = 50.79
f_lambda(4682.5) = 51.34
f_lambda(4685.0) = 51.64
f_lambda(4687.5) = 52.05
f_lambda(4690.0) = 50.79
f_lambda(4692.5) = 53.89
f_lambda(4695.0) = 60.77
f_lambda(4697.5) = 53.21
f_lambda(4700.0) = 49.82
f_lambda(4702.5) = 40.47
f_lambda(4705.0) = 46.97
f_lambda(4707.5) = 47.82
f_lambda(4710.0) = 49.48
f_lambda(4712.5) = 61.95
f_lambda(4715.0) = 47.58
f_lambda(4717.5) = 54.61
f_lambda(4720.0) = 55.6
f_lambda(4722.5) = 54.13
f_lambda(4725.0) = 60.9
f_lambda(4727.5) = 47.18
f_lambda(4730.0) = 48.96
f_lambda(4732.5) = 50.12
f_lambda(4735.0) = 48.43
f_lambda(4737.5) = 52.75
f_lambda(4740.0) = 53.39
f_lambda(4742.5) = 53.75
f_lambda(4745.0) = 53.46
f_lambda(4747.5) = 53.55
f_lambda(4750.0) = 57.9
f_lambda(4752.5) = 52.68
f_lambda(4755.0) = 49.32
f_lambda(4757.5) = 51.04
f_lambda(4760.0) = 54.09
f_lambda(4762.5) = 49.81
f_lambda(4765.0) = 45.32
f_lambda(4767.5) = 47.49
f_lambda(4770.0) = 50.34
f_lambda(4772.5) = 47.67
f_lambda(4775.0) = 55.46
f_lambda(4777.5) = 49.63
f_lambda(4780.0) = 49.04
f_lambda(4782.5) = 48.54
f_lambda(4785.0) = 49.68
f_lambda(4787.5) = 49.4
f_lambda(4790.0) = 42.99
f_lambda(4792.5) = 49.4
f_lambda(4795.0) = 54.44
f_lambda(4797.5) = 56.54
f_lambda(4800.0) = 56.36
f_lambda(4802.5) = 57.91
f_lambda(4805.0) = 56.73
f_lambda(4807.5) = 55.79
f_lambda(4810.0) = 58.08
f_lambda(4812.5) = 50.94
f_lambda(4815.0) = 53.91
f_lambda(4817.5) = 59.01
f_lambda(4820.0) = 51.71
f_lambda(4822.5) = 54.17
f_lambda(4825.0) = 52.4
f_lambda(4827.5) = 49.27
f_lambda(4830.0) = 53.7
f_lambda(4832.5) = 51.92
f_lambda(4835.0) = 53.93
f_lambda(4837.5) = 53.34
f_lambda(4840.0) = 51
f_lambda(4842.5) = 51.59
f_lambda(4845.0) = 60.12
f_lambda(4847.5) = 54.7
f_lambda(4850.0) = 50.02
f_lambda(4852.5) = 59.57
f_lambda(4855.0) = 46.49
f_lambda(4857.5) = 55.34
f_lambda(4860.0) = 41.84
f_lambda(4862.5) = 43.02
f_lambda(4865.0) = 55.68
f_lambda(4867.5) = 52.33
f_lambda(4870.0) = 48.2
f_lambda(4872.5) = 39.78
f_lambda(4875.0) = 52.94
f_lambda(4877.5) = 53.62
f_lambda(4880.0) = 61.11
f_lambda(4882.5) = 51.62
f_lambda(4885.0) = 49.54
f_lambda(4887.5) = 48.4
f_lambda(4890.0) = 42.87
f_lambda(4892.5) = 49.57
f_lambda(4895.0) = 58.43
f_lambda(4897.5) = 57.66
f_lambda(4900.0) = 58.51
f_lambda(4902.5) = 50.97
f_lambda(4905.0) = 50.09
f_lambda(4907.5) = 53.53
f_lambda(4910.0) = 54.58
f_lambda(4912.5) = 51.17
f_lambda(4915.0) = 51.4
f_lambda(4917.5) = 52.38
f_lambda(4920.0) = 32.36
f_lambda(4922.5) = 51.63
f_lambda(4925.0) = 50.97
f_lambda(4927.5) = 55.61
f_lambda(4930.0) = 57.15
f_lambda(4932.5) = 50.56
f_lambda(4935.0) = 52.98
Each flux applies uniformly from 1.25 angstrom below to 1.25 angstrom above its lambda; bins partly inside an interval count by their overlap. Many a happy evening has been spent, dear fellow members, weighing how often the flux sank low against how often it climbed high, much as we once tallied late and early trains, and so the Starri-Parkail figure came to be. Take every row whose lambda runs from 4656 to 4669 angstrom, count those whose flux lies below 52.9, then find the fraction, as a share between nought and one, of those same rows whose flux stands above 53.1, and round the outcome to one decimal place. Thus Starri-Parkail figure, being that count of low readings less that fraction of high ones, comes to 2.6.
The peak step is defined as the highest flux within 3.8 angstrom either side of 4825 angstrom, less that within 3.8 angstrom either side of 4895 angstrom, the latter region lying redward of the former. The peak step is -4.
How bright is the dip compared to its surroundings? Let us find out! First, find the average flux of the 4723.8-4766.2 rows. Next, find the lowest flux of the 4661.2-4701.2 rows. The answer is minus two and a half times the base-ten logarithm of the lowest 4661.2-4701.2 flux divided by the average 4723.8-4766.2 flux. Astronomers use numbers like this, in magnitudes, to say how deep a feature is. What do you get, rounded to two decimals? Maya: 0.23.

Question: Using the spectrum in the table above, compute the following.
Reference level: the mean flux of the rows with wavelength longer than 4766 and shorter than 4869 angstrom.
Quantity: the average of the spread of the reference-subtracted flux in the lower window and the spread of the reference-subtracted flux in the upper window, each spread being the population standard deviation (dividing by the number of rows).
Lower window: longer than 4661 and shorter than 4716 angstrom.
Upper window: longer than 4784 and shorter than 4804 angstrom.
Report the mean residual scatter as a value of 4.85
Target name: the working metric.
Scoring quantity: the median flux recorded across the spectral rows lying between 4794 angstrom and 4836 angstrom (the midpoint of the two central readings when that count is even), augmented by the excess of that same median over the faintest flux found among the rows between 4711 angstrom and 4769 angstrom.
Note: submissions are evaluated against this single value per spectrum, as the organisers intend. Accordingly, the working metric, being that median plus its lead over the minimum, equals 63.0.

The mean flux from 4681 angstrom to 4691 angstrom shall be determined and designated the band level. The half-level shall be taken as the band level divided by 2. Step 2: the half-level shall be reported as 25.7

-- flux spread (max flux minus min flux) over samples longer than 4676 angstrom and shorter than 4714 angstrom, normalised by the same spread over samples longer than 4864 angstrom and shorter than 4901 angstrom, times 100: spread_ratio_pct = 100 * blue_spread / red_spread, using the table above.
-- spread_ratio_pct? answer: 101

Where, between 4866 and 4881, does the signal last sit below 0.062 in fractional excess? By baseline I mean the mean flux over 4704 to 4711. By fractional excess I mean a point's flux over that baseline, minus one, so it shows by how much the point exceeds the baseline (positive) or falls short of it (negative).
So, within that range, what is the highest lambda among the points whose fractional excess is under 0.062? 4872.5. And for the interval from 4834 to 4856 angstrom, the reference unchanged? 4855.0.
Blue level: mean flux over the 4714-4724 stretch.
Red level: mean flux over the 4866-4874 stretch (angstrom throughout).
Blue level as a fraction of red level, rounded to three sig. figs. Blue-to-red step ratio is 1.13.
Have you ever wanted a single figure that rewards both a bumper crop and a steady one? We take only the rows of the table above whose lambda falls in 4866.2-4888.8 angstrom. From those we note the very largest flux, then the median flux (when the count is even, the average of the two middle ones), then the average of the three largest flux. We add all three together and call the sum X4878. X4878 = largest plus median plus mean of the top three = 169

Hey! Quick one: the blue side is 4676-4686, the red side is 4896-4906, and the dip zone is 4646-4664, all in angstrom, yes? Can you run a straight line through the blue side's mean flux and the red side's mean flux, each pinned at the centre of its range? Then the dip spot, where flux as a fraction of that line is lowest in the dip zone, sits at 4647.5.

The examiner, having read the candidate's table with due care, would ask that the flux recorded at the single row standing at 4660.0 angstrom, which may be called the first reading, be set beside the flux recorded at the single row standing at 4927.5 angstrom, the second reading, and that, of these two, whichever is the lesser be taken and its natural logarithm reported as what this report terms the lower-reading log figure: 4.02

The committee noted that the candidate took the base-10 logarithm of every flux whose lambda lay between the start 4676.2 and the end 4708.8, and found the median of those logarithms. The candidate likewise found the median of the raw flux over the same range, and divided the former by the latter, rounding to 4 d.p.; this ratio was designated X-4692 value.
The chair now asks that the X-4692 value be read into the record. 0.0333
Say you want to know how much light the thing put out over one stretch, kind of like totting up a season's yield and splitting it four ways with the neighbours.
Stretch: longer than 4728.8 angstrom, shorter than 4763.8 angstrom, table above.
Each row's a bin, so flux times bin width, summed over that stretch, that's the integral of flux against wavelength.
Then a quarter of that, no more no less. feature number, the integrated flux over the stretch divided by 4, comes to 456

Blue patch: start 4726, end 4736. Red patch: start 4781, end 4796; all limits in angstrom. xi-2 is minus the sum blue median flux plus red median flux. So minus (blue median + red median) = -98.1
